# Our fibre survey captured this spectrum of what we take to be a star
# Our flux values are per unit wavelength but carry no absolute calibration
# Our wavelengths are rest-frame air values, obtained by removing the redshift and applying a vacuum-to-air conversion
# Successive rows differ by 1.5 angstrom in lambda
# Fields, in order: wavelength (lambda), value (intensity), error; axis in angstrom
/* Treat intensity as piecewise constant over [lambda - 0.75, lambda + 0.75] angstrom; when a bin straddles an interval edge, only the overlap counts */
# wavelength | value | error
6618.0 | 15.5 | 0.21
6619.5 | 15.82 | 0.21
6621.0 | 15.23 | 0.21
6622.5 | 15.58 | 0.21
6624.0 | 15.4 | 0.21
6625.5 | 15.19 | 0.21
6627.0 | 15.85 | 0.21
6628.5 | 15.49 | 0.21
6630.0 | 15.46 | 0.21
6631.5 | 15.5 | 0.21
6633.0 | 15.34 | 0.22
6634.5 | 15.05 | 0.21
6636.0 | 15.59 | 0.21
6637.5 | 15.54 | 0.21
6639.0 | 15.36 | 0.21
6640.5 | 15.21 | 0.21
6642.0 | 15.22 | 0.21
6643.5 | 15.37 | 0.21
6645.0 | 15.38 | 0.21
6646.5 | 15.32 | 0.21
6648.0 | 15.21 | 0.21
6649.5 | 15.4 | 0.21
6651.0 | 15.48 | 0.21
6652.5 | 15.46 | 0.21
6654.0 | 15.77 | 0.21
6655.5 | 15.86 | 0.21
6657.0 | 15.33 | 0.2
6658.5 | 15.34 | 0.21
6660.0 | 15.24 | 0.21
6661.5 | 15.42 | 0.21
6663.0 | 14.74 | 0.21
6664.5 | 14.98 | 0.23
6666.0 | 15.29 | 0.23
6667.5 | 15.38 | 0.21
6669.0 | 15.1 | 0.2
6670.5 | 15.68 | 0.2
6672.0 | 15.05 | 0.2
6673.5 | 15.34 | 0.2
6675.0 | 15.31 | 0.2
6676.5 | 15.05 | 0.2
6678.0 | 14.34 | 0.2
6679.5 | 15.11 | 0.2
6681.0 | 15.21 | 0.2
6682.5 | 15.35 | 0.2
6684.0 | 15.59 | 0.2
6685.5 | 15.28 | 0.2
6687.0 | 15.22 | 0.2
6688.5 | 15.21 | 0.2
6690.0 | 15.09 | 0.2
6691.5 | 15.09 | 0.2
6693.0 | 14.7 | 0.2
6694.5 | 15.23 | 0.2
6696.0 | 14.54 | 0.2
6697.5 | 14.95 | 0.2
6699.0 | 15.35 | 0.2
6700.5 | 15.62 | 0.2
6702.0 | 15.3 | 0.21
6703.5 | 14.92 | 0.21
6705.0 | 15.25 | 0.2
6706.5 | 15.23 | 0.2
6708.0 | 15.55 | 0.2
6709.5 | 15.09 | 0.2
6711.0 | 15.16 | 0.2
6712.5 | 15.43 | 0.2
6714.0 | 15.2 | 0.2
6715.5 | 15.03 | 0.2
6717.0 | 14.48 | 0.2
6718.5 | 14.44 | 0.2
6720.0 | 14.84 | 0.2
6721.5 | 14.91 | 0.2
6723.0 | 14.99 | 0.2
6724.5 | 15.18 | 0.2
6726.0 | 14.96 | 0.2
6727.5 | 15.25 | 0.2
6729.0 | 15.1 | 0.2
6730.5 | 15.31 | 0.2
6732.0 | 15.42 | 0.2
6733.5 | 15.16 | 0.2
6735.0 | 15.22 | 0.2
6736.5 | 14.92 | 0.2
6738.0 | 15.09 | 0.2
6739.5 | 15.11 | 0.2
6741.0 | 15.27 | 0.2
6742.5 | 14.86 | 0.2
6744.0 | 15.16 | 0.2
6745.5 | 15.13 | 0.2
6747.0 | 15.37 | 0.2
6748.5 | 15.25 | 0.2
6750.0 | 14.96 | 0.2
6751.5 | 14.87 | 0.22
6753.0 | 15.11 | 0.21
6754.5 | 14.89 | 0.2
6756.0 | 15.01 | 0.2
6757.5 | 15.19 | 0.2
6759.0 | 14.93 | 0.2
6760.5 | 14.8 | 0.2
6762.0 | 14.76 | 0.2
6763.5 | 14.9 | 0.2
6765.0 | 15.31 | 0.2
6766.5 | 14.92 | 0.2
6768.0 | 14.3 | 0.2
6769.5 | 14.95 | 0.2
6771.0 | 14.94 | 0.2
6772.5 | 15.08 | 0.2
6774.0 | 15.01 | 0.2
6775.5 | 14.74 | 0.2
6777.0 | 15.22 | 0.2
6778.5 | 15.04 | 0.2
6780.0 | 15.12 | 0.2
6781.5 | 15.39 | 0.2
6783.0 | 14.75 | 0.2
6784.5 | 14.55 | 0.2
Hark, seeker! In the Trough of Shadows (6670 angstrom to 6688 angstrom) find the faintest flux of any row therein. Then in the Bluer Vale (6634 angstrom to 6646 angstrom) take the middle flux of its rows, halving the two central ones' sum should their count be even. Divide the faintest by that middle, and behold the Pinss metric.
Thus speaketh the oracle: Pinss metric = 0.933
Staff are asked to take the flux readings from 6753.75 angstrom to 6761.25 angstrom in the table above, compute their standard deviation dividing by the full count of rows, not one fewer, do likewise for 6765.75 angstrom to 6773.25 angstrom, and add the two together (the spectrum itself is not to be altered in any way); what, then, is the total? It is 0.41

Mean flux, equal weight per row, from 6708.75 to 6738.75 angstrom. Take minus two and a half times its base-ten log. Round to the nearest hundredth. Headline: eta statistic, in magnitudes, -2.94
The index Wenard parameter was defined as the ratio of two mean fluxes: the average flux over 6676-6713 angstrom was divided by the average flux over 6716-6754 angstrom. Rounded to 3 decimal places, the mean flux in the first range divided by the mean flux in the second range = 1.007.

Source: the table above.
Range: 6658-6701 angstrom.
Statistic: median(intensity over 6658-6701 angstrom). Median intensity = 15.22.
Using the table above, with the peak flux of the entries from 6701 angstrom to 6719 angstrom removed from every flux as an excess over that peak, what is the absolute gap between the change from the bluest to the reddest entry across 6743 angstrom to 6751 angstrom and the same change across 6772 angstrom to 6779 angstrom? 0.160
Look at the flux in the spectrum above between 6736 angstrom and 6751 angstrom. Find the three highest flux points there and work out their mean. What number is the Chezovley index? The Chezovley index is 15.3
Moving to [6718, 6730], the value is 15.2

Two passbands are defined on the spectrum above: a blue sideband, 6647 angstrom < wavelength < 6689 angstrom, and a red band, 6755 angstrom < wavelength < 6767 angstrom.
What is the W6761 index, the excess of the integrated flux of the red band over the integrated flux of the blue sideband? -462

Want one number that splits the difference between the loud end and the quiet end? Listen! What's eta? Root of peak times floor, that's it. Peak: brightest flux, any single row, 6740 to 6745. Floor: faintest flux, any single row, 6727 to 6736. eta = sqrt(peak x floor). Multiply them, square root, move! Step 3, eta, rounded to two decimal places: 15.18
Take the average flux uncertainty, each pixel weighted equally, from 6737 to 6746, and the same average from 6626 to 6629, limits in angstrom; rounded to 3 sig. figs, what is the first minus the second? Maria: -0.0100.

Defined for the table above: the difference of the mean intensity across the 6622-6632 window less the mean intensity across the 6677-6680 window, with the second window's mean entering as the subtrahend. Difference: 0.77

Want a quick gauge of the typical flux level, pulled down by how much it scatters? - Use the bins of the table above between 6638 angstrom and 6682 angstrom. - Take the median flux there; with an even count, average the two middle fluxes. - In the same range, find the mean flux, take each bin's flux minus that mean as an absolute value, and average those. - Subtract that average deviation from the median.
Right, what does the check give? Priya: 15.1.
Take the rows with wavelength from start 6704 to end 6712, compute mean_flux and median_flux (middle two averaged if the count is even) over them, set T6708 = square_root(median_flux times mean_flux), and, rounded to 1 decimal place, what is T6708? 15.2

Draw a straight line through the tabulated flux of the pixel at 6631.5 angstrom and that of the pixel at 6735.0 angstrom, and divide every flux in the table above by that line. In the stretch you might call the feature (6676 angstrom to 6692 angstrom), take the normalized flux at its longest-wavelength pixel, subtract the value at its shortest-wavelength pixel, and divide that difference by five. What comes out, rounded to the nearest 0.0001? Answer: 0.0010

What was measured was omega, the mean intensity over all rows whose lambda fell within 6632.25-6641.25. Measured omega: 15.3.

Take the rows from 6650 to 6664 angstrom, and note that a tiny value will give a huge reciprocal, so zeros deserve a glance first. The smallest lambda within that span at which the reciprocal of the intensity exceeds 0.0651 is 6657.0 angstrom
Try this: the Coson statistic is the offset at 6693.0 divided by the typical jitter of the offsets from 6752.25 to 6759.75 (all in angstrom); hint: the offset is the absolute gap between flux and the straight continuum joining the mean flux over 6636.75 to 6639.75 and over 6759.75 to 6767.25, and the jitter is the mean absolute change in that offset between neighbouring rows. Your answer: 4.4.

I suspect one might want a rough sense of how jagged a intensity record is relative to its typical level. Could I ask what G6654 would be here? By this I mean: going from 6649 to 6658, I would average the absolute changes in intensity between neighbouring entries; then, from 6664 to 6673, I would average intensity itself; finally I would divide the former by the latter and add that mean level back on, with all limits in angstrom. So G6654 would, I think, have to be 15.3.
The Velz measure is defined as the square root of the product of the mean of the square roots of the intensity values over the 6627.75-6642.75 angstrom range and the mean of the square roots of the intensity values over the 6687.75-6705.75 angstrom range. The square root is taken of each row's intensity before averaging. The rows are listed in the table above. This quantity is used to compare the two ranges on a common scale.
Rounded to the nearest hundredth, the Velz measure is 3.90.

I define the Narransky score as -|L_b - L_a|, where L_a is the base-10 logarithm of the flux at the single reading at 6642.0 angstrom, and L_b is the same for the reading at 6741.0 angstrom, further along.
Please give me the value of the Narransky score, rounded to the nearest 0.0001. -0.0014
